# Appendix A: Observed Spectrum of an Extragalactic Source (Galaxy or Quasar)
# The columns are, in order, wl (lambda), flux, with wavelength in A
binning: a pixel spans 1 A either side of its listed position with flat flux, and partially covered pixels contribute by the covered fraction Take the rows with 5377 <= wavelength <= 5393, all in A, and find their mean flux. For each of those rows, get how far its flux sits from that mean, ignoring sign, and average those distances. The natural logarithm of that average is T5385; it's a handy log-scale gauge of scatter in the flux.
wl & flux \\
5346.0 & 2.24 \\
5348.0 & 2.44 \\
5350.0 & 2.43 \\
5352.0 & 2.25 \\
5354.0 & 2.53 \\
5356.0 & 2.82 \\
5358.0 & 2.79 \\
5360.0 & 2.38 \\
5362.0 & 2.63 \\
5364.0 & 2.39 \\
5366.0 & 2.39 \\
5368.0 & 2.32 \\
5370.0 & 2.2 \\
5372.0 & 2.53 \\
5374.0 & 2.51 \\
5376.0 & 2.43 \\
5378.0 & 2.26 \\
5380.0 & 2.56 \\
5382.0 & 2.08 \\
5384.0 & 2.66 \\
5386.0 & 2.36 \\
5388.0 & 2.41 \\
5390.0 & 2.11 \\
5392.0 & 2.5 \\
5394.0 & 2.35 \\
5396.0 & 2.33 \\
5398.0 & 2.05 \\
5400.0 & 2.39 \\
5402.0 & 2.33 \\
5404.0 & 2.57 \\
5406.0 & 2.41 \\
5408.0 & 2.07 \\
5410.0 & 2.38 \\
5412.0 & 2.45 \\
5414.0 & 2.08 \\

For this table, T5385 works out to -1.80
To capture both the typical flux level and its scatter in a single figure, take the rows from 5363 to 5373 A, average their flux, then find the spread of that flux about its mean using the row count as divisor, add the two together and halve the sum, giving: 1.24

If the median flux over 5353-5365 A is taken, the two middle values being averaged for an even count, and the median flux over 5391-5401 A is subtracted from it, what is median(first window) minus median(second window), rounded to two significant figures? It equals 0.23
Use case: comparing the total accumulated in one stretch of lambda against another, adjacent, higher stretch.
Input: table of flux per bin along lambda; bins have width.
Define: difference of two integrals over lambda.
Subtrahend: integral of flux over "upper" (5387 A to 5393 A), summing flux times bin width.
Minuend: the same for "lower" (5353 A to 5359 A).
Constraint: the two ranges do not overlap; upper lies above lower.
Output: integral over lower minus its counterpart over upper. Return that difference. 2.2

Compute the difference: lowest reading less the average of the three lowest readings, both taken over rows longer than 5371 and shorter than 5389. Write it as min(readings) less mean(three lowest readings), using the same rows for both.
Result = -0.15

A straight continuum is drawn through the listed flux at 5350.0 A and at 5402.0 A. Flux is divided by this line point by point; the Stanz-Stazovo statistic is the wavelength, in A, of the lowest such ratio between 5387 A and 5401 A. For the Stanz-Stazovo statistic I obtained 5398.0 A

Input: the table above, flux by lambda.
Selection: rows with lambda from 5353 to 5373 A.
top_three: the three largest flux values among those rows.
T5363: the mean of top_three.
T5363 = 2.75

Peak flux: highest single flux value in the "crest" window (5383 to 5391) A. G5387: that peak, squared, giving 7.1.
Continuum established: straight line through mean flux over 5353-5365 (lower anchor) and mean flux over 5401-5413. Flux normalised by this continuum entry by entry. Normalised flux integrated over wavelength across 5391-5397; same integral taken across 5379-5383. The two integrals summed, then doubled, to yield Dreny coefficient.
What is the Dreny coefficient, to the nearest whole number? 19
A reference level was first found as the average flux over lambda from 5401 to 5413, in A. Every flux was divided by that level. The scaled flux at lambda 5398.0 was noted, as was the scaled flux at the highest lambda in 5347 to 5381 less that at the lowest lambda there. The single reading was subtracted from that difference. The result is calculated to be -0.81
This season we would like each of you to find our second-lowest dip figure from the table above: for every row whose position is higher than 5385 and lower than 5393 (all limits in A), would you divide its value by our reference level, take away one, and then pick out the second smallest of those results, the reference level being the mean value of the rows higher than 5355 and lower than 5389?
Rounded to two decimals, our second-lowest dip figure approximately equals -0.04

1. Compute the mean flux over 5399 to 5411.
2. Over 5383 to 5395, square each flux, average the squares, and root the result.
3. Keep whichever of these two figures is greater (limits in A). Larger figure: 2.40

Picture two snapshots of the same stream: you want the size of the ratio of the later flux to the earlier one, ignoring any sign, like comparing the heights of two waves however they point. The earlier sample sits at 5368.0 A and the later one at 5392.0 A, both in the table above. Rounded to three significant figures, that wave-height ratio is 1.08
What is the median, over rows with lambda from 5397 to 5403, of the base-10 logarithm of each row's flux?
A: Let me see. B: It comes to 0.367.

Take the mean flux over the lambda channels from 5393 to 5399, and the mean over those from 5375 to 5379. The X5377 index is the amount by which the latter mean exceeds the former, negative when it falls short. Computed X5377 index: 0.10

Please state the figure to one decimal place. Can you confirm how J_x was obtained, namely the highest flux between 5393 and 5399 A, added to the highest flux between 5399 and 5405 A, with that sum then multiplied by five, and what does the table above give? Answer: 24.6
